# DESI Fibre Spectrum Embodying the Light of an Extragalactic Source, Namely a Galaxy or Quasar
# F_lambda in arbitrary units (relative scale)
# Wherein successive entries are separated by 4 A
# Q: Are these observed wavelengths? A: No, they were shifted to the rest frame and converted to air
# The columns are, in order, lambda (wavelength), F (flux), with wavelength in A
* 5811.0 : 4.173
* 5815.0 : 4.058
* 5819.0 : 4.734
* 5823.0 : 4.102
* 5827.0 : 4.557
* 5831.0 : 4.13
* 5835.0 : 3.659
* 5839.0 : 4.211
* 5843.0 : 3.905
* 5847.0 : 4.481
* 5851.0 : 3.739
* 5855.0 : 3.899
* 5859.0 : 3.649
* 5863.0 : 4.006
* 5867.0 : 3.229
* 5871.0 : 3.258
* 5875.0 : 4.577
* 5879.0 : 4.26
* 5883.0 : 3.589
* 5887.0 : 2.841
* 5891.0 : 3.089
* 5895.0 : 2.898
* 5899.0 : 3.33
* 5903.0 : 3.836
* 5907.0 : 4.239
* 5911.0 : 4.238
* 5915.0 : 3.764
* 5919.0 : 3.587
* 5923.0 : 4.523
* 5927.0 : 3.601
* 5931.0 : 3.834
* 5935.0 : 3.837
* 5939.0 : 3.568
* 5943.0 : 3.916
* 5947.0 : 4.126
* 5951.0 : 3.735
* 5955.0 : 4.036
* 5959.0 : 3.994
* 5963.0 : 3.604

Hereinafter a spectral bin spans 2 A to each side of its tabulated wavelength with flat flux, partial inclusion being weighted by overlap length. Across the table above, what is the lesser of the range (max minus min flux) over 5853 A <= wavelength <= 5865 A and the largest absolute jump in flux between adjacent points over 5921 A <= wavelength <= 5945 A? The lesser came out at 0.36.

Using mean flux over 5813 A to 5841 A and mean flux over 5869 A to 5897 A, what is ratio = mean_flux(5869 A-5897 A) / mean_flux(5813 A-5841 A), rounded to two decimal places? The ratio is 0.83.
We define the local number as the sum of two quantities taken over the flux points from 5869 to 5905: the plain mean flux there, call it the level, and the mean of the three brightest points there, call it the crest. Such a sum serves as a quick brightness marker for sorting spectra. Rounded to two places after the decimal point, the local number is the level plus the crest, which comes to 7.74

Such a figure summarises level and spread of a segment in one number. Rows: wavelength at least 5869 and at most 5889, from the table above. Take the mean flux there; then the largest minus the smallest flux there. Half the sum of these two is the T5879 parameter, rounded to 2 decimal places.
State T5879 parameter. 2.72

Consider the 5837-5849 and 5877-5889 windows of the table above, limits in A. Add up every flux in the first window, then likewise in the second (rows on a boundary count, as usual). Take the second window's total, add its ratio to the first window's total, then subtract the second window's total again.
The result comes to 0.85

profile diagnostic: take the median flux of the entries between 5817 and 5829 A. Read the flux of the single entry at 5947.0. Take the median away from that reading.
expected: -0.43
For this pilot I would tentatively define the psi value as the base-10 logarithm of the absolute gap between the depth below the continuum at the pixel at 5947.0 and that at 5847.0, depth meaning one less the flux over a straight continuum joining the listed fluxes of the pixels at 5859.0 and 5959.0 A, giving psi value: -0.70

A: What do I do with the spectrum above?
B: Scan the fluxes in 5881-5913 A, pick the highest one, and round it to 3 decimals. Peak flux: 4.239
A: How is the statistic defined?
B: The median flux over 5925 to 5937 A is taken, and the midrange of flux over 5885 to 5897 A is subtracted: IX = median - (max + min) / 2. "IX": 0.87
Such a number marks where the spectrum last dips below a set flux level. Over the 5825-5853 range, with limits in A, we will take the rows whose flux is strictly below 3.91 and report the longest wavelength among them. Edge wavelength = 5851.0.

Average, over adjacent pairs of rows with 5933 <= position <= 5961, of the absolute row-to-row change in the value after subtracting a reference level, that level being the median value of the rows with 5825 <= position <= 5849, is 0.26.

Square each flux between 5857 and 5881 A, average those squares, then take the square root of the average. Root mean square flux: 3.86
